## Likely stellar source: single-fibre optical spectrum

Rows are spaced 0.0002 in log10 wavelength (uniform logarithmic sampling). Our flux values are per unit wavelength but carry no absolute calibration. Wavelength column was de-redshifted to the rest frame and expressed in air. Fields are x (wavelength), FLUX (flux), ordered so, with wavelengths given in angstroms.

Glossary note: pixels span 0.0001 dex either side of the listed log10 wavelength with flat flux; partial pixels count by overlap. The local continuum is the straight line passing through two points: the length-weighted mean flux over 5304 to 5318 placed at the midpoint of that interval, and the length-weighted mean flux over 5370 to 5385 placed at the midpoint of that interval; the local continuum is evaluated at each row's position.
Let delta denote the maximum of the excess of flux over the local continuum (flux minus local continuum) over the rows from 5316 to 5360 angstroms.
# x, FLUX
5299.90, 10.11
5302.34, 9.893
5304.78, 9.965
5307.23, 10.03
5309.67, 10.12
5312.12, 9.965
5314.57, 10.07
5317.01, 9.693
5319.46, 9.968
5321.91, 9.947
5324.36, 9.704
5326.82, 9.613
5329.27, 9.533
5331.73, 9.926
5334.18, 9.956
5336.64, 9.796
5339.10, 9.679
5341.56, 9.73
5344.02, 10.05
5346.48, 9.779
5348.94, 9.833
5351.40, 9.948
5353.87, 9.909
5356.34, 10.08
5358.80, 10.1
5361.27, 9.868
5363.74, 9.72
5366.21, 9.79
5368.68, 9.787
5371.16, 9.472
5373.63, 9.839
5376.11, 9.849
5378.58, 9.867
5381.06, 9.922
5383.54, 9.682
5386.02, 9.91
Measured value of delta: 0.27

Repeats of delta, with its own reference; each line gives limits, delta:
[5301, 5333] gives 0.14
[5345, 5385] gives 0.27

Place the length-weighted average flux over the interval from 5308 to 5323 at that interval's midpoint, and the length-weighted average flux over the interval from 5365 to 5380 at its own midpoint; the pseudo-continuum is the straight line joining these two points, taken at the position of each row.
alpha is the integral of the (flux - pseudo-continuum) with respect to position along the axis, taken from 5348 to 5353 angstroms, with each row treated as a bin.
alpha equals 0.3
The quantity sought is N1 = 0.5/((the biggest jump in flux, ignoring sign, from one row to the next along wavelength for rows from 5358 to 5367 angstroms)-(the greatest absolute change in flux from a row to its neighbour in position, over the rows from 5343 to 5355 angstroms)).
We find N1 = -12.8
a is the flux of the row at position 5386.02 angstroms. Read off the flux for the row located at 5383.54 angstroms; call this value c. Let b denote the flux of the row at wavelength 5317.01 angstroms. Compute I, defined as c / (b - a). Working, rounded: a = 9.91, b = 9.693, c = 9.682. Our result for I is -45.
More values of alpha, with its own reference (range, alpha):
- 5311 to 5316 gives 0.2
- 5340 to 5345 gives 0.0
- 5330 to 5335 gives 0.0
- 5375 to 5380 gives 0.6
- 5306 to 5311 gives 0.4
